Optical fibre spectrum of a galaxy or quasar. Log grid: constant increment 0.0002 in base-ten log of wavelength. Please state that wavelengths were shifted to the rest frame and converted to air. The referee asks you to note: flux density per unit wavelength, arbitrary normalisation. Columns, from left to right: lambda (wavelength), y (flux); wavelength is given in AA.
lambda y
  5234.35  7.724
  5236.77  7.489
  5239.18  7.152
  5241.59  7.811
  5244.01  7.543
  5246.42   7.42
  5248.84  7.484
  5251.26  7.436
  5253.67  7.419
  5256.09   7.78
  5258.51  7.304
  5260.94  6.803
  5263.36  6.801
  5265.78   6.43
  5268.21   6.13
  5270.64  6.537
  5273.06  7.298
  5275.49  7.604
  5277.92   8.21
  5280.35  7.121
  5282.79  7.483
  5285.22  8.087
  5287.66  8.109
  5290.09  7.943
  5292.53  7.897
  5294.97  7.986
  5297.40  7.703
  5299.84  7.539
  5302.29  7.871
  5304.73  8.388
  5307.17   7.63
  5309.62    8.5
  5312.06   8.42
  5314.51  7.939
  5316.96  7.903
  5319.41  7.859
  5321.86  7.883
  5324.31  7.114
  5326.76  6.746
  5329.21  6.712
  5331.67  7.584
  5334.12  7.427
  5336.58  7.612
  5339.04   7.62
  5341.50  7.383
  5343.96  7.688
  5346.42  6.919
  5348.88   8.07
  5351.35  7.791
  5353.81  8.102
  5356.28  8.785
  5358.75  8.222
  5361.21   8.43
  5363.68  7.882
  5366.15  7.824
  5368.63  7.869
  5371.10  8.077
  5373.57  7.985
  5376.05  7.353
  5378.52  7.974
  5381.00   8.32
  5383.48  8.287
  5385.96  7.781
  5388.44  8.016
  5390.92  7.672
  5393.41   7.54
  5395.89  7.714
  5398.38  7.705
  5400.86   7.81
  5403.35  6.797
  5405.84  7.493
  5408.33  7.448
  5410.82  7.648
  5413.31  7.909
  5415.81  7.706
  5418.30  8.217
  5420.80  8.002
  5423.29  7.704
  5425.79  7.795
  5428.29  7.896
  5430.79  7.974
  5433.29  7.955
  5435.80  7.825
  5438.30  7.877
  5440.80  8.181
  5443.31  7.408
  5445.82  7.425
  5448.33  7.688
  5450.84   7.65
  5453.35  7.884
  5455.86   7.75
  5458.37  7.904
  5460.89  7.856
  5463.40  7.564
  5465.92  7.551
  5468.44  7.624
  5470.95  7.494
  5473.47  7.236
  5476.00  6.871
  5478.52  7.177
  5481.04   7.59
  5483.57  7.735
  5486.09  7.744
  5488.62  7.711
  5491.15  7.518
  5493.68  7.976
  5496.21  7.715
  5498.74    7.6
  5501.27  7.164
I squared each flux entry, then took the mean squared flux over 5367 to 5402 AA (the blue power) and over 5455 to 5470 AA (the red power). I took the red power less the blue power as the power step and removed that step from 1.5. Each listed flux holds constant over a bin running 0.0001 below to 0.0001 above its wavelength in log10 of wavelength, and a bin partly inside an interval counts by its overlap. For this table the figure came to 4.0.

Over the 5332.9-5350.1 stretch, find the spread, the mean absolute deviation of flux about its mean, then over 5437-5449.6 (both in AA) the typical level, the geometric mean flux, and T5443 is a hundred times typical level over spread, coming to 3120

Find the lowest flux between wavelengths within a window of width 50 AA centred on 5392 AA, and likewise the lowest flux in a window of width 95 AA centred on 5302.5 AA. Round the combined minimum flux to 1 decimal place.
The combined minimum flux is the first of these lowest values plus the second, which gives 12.9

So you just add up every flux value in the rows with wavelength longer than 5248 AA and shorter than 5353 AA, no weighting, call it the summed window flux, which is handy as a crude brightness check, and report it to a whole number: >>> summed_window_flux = 324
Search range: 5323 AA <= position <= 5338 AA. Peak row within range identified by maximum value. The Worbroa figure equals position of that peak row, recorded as 5336.58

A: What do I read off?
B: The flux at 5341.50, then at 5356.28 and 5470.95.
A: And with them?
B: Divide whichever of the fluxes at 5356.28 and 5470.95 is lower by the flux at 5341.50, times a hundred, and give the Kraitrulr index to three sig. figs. 102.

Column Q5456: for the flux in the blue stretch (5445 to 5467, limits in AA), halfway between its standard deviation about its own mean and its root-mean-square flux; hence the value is 3.93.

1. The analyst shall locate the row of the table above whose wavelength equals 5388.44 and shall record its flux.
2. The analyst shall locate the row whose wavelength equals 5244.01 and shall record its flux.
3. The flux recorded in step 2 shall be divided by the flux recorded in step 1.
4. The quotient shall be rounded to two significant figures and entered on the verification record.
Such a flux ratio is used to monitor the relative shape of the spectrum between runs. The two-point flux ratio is 0.94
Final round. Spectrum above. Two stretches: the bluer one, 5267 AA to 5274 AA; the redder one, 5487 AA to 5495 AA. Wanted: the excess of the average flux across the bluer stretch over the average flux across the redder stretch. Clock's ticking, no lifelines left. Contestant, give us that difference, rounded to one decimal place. -1.1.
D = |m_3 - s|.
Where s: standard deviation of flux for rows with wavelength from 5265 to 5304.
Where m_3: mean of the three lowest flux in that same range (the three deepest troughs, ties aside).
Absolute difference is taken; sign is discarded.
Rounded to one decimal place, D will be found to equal 5.7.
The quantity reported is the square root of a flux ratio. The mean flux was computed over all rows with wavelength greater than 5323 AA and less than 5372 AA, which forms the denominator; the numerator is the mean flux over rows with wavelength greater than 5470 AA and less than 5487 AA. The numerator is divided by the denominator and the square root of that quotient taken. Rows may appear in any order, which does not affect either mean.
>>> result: 0.98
